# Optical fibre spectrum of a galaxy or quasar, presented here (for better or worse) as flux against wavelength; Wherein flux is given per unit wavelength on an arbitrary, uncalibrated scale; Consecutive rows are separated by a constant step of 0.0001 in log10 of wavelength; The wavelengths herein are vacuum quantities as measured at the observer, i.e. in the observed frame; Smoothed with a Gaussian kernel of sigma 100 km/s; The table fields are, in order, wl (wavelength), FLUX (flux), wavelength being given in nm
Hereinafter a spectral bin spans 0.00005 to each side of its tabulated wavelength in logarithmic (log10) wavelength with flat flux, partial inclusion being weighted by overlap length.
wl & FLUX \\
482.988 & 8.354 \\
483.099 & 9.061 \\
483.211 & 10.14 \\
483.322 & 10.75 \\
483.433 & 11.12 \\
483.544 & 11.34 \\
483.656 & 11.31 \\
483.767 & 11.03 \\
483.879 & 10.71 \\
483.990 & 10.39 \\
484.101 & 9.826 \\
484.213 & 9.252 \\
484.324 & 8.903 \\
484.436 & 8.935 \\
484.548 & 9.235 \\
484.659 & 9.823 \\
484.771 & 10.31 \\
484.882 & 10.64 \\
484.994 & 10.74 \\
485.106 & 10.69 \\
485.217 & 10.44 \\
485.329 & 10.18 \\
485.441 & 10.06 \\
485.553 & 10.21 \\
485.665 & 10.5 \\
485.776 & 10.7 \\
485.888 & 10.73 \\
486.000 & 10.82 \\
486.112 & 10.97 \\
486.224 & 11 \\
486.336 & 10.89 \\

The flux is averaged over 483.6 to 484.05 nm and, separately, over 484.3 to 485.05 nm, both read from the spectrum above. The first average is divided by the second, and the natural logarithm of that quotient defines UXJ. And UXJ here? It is 0.10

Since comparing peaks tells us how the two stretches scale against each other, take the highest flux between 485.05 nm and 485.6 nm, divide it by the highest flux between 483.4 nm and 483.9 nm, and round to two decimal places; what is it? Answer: 0.94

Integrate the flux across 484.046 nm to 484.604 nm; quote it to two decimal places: 5.15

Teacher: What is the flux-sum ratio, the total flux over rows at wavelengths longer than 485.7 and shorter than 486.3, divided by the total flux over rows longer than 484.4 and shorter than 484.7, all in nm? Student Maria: 1.9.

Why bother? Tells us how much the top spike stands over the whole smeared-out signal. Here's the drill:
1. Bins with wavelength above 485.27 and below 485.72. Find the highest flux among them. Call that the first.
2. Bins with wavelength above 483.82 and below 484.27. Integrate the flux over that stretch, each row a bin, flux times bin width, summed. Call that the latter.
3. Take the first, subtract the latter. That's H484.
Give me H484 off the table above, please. 6.0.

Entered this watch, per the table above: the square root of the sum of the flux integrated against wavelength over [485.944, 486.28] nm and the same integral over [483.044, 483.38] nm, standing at 2.65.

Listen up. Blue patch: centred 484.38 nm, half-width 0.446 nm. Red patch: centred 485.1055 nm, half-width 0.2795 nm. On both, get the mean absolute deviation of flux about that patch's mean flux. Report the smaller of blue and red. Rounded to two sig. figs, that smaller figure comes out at 0.18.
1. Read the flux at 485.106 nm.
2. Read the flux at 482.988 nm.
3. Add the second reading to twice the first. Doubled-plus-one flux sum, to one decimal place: 29.7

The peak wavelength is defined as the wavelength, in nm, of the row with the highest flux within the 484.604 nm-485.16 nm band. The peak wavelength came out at 484.994 nm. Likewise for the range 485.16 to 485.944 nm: 485.888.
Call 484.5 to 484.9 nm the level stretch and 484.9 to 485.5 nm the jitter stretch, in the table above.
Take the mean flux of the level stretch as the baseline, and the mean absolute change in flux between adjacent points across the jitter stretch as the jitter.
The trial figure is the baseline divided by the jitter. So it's 59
